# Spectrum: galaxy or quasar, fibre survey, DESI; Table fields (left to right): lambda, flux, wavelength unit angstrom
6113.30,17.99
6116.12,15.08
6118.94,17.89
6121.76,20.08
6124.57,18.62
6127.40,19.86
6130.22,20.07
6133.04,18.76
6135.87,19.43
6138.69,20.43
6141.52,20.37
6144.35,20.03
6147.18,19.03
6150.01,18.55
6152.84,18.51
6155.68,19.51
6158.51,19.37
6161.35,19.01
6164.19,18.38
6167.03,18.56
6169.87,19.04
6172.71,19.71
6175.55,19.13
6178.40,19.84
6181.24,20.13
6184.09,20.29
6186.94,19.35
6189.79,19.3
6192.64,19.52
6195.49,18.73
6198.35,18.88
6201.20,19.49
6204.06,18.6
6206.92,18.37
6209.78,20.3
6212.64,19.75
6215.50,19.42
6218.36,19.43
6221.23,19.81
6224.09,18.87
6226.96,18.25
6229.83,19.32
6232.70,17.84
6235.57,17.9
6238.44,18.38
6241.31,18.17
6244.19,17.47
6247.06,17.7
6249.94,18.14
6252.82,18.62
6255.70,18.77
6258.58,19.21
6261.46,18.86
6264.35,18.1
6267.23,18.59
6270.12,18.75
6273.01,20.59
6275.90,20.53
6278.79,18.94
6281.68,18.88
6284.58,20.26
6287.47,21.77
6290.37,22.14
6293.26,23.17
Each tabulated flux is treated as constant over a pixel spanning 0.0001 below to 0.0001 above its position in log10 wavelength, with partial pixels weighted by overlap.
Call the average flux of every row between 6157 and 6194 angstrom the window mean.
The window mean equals 19.36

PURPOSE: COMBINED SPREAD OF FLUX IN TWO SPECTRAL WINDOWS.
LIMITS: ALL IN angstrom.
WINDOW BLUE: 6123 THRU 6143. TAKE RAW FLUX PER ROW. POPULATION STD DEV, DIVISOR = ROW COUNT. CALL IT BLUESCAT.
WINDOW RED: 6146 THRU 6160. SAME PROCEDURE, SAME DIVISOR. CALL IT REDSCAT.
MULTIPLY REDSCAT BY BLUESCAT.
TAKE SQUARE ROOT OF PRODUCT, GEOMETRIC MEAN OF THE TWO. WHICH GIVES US 0.53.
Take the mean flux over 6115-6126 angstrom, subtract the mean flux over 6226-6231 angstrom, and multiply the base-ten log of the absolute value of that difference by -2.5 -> 0.2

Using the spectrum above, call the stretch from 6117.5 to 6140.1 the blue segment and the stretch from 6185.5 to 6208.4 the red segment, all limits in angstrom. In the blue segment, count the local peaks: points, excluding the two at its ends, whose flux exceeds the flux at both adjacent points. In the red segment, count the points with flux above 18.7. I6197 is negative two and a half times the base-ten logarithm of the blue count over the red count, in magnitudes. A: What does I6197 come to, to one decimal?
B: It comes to 1.2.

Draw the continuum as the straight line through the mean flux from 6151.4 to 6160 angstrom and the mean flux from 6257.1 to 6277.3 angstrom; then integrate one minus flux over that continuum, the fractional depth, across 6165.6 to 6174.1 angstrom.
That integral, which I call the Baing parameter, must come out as 0.0 angstrom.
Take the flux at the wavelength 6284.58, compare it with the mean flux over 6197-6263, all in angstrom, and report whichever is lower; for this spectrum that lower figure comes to 18.8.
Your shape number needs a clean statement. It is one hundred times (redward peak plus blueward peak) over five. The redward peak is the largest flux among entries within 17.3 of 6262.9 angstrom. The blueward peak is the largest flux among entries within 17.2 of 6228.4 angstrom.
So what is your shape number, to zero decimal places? 808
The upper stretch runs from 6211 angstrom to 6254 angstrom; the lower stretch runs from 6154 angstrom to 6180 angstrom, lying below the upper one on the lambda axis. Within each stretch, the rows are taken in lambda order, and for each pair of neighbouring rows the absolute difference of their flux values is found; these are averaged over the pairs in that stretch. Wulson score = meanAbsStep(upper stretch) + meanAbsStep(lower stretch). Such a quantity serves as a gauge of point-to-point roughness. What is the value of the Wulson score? 1.00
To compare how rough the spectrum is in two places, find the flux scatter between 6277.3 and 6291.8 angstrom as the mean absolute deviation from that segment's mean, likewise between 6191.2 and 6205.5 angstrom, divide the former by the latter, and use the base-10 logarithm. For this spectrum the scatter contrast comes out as 0.5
